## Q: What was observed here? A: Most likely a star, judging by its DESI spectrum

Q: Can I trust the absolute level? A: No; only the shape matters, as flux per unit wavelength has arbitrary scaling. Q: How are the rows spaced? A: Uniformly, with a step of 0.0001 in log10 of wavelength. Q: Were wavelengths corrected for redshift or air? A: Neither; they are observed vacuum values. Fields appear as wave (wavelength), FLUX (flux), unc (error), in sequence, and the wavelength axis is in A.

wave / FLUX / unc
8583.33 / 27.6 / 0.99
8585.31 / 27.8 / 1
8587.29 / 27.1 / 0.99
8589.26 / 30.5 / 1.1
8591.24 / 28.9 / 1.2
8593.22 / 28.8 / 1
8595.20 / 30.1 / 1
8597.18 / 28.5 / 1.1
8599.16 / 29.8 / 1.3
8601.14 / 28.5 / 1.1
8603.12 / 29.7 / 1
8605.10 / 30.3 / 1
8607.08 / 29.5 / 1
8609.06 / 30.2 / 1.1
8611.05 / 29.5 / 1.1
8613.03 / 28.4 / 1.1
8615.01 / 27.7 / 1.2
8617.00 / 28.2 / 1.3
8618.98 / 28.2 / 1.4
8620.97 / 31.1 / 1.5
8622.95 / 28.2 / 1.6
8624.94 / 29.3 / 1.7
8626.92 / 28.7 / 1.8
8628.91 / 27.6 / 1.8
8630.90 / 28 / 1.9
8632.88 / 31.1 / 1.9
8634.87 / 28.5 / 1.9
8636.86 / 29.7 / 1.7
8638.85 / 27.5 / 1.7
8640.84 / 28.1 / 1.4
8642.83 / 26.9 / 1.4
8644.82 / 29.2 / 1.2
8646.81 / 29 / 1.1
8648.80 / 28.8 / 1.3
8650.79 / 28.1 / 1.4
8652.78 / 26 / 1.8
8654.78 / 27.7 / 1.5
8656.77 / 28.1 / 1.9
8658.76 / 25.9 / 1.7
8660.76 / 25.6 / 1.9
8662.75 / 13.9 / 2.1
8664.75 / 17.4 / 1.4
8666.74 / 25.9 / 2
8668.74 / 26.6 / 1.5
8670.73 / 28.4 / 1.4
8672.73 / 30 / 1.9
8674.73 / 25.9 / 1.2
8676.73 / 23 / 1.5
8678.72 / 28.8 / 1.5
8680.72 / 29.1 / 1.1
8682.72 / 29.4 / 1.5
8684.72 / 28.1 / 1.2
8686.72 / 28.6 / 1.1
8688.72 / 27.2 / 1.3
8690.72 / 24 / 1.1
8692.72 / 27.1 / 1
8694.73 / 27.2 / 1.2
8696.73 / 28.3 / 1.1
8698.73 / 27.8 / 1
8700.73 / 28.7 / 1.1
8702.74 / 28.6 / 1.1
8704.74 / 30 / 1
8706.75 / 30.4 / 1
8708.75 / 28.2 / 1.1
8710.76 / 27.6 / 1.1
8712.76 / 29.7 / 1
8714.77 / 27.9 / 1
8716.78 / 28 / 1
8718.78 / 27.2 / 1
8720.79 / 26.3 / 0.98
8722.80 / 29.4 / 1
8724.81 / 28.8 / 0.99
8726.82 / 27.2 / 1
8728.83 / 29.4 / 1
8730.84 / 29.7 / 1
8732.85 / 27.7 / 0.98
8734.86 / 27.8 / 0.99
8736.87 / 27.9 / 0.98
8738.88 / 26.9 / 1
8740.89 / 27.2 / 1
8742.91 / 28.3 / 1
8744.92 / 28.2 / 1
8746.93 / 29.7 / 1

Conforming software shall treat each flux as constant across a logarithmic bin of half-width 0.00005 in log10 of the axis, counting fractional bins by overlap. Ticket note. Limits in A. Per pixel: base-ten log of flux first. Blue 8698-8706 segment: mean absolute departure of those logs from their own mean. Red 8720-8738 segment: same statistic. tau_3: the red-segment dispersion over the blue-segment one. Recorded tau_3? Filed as 1.62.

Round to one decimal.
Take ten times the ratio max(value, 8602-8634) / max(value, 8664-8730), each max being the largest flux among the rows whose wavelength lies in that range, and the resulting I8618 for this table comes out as 10.2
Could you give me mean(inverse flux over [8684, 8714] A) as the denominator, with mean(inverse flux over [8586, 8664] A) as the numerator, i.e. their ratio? 1.01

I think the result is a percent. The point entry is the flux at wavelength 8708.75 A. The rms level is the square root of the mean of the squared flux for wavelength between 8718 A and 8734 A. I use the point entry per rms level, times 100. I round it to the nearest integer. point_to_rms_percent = 100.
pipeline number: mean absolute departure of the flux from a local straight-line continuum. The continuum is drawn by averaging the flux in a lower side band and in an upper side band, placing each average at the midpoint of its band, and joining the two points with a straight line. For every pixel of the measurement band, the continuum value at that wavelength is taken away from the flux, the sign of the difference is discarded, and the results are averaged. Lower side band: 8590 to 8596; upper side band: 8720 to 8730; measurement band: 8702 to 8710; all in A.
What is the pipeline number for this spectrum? 1.0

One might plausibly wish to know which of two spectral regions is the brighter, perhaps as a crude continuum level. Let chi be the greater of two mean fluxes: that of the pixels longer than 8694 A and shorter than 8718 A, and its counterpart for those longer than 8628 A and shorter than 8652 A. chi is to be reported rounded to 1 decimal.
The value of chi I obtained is 28.5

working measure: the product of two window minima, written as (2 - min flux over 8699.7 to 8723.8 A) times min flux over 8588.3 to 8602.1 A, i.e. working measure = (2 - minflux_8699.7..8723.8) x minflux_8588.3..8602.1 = -693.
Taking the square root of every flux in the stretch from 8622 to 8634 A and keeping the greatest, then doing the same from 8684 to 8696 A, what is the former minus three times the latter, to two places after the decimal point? -10.47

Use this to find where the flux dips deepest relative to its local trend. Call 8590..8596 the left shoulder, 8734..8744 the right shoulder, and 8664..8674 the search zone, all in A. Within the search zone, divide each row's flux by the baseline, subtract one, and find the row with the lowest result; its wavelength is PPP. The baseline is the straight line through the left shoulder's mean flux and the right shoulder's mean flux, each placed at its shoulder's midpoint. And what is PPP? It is 8664.75 A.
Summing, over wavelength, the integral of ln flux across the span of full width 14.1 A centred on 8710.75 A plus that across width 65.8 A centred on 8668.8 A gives 263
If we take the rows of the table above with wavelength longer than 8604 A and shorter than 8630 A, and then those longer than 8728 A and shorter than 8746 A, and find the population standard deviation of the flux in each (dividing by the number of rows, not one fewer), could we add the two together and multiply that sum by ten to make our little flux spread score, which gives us 19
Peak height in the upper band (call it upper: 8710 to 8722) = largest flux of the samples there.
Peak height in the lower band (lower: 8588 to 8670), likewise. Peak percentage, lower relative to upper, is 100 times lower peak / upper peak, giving 105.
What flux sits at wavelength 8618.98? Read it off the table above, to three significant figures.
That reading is 28.2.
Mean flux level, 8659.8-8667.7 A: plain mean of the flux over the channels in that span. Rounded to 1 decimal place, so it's 20.7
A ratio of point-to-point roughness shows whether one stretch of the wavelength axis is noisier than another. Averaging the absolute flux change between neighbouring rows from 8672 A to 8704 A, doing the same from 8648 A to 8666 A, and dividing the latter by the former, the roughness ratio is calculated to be 1.7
